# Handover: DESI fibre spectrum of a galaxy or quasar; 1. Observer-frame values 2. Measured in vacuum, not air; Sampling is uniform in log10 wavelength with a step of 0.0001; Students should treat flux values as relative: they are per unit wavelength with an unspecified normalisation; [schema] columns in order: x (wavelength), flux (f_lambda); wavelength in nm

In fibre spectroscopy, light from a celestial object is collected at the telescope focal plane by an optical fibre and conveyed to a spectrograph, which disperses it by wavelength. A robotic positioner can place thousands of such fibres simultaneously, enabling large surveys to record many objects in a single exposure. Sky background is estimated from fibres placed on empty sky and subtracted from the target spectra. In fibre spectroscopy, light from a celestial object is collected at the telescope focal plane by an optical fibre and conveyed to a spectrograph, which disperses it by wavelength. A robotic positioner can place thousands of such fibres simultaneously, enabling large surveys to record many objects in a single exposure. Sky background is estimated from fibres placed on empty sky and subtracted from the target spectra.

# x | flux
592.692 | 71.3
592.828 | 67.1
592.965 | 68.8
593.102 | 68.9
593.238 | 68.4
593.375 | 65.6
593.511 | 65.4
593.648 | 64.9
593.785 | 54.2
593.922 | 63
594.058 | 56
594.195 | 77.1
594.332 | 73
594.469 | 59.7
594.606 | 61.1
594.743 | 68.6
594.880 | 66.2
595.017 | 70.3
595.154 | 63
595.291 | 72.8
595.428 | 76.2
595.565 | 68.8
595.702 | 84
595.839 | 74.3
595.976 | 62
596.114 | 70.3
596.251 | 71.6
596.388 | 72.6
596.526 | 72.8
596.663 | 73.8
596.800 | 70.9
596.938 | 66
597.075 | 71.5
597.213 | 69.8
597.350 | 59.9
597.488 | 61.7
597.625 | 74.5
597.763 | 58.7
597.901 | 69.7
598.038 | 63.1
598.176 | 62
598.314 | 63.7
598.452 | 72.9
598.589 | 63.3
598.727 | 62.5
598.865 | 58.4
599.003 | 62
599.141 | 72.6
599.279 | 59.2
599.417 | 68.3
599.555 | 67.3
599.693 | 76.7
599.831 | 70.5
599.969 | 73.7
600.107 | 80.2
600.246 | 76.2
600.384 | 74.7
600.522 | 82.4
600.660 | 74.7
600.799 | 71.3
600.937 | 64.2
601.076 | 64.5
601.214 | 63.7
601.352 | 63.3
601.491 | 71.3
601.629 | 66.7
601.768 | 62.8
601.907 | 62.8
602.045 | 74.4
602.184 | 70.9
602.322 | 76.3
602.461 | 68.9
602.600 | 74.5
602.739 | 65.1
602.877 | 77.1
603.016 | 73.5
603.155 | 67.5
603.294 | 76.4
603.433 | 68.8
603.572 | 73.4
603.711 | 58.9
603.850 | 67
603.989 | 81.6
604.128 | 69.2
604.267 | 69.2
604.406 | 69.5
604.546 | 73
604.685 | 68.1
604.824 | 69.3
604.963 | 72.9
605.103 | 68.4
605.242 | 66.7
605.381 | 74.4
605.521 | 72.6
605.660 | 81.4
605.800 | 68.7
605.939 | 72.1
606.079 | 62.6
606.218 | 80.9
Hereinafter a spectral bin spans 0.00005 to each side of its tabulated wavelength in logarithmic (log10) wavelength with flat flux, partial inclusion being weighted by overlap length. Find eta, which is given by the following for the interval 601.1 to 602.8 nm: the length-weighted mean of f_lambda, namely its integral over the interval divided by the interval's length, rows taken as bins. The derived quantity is 68.3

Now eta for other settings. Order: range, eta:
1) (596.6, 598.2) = 66.9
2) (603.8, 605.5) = 70.9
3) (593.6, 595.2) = 64.8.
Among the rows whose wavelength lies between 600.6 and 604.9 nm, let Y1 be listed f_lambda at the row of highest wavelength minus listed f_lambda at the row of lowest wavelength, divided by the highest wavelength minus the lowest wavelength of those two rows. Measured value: -1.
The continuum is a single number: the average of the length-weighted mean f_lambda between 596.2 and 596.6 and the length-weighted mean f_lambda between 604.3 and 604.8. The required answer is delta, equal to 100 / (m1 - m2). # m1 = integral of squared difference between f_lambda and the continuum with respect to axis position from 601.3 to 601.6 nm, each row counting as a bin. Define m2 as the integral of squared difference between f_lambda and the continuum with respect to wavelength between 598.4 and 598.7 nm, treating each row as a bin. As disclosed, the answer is -27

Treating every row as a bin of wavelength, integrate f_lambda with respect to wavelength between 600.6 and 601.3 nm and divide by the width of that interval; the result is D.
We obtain 67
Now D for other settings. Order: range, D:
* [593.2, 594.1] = 63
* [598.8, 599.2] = 64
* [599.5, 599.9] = 72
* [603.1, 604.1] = 71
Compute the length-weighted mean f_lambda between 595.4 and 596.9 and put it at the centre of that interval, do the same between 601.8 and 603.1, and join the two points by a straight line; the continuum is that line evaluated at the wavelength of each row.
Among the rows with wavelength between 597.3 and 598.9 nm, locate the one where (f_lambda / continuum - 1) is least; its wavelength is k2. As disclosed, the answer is 598.865 nm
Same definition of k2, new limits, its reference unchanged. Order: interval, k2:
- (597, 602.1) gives 598.865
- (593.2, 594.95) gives 593.785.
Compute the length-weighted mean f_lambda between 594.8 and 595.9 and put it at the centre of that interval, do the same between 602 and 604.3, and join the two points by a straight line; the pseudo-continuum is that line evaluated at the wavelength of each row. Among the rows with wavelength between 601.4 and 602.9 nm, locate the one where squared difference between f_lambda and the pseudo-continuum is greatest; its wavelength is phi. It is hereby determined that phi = 601.768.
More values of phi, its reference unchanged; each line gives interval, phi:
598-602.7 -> 598.865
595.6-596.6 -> 595.702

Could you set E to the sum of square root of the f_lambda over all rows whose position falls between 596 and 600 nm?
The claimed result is 238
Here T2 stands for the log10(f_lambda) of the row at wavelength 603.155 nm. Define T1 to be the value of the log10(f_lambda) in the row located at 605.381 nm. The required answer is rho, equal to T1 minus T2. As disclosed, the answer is 0.04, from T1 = 1.87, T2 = 1.83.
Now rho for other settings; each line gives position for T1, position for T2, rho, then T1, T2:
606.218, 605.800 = 0.07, 1.91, 1.84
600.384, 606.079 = 0.08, 1.87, 1.80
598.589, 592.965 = -0.04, 1.80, 1.84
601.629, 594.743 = -0.01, 1.82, 1.84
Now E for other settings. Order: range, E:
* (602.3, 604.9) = 160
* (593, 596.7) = 223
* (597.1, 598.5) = 81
